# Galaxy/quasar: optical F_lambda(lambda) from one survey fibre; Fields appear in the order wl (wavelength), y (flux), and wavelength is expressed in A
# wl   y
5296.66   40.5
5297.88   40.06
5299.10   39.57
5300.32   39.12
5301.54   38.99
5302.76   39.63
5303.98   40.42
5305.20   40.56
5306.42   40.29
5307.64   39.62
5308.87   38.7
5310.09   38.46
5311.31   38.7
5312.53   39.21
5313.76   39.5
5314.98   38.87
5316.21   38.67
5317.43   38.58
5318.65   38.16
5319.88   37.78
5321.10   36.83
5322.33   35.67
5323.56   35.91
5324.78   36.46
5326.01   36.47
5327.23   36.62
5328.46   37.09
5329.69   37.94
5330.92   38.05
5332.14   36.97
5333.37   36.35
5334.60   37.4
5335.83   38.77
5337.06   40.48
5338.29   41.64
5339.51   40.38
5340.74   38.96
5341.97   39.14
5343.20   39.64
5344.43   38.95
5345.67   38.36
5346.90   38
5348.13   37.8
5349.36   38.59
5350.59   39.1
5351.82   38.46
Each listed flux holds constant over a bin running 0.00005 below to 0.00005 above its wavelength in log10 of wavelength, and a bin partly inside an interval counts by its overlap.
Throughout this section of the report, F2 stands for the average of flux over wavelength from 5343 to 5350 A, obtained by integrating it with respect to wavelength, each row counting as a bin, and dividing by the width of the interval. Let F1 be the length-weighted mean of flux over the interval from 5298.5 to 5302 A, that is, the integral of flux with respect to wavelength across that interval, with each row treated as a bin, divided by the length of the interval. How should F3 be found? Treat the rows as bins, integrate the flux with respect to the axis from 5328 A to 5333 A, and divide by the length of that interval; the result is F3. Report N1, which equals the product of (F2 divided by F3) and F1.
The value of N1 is 40.3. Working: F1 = 39.2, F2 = 38.5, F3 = 37.5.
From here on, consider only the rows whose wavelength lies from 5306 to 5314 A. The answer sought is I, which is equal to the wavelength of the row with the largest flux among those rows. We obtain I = 5306.42 A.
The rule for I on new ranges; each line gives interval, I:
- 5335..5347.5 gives 5338.29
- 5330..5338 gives 5337.06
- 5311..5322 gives 5313.76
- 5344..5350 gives 5344.43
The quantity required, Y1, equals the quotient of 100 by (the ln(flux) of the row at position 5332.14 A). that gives 27.7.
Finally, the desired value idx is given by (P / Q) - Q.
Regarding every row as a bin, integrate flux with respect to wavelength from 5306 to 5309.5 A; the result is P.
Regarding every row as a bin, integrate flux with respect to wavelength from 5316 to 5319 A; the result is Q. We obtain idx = -115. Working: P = 138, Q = 116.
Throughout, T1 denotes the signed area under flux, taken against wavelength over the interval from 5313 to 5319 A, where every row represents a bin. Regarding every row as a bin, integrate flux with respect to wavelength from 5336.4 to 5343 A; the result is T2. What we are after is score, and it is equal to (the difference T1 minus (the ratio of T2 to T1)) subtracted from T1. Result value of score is 1.1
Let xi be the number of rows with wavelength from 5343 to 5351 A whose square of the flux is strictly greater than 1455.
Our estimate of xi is 5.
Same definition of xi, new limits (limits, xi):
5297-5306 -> 7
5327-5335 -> 0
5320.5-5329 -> 0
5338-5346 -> 7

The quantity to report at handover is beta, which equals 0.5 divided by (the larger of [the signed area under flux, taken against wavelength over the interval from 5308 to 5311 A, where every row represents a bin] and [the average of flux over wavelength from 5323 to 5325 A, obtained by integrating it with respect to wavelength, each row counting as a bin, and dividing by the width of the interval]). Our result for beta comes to 0.0043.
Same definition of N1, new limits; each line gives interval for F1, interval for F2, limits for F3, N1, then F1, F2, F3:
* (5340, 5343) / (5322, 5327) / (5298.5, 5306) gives 35.7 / 39.2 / 36.2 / 39.8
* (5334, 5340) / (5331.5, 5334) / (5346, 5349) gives 38.4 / 39.8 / 36.7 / 38.1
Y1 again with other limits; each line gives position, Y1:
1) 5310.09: 27.4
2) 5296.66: 27.0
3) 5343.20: 27.2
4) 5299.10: 27.2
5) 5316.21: 27.4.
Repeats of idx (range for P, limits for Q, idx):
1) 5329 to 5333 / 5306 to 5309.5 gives -137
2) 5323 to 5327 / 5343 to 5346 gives -115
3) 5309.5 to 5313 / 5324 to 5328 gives -145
